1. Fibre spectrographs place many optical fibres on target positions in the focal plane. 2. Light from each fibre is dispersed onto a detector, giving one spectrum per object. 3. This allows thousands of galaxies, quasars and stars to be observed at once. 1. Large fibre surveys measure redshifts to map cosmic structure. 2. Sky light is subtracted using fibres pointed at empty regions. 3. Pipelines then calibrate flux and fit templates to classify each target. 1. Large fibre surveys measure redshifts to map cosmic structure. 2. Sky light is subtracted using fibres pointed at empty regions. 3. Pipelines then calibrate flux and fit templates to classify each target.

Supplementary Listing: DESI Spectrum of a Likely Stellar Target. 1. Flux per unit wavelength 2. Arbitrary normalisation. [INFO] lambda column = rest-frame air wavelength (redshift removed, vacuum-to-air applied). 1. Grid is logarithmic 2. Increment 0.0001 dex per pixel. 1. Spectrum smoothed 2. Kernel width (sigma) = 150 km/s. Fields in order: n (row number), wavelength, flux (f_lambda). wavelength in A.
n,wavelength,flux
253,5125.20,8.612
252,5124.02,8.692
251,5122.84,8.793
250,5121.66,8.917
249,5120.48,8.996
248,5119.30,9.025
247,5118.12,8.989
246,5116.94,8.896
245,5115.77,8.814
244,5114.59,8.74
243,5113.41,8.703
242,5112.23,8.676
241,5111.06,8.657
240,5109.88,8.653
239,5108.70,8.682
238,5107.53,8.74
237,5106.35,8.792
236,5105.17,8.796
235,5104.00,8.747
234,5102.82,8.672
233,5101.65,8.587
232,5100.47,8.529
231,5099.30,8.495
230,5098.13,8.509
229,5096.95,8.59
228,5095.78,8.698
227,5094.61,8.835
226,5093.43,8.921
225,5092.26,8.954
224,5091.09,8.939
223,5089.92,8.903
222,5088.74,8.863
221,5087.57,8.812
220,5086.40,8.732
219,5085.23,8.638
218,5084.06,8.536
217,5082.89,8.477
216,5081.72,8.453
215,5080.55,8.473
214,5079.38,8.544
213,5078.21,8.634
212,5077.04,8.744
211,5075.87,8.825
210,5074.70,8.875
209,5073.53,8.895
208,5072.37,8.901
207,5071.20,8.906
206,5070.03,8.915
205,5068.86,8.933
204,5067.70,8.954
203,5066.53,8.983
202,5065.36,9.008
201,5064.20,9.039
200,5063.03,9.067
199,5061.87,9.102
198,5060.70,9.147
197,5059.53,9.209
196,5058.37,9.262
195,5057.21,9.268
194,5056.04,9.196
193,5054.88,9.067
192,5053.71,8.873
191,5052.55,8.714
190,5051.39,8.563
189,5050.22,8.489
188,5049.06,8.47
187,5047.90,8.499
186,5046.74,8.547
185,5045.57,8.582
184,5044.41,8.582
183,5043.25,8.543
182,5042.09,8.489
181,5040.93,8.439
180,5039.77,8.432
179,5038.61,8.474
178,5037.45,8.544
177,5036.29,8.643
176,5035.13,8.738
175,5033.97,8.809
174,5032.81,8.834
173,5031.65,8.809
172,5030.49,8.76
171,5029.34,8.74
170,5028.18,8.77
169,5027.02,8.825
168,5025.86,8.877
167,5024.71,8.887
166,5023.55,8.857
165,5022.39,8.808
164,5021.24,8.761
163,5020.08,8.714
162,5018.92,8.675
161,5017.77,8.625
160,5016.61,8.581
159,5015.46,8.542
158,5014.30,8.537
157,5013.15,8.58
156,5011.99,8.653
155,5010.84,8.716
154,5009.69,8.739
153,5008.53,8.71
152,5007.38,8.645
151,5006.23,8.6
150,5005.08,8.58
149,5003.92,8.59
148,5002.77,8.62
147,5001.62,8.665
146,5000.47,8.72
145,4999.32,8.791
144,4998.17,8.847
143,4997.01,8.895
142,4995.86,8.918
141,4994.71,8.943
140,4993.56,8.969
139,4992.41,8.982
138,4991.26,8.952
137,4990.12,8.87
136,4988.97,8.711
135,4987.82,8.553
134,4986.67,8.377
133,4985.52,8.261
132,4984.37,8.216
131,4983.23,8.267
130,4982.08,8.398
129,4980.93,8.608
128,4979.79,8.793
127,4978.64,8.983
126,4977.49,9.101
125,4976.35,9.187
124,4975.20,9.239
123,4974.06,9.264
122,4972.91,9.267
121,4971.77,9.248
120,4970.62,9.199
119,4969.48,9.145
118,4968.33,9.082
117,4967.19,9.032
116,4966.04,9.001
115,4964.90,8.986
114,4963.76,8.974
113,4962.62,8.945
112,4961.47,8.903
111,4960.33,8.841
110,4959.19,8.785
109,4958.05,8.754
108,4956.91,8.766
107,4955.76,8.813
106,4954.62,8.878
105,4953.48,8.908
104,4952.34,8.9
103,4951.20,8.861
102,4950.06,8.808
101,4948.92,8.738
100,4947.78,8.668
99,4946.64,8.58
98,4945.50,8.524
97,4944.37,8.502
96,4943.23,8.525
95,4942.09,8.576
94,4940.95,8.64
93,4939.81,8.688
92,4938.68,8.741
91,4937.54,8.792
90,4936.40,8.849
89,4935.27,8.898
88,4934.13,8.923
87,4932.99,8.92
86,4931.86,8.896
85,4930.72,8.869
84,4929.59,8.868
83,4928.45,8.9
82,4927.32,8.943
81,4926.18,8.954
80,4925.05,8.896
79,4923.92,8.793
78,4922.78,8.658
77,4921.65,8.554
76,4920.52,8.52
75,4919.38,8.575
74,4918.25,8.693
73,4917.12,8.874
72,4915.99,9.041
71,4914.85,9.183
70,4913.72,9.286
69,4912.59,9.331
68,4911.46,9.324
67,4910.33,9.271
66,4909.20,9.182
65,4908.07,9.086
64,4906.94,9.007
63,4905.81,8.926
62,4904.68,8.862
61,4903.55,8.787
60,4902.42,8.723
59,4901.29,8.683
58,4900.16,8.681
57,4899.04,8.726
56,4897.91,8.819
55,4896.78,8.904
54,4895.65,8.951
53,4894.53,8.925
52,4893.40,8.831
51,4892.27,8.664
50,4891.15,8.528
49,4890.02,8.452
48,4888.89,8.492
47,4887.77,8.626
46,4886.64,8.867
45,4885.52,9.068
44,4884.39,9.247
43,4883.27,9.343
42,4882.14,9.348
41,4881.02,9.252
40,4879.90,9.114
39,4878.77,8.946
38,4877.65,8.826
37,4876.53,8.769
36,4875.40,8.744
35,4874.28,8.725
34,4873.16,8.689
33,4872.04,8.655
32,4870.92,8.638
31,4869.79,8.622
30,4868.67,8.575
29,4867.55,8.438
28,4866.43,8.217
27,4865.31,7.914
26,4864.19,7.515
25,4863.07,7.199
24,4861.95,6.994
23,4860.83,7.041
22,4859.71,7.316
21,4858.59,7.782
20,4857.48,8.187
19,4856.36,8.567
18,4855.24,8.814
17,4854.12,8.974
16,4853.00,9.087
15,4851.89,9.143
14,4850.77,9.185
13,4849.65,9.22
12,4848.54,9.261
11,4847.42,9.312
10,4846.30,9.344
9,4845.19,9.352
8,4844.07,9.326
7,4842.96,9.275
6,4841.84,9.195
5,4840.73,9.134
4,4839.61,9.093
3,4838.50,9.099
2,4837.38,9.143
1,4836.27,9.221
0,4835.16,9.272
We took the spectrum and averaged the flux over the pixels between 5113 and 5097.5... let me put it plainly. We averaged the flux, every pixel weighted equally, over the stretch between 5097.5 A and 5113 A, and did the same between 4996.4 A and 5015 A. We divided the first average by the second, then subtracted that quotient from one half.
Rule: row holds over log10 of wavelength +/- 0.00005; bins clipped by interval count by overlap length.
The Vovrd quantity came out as -0.497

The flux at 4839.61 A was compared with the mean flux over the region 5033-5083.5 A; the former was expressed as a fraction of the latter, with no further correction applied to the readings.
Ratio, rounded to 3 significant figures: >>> 1.04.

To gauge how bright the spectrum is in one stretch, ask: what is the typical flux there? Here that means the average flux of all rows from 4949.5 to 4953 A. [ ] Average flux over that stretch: 8.86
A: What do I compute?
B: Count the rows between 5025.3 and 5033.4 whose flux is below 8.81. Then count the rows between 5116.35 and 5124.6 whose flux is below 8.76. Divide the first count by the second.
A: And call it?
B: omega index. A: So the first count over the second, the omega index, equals 4.0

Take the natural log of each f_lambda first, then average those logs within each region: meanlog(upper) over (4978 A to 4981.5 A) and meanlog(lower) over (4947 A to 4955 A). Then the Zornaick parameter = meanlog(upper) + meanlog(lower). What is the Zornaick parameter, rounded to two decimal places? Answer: 4.35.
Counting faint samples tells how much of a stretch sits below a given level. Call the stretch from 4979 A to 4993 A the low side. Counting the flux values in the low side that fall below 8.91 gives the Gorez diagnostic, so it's 10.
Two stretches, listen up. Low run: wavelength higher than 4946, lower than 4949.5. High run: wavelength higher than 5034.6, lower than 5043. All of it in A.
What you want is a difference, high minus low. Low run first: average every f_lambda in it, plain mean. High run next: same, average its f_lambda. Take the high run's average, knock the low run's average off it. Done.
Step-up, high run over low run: -0.1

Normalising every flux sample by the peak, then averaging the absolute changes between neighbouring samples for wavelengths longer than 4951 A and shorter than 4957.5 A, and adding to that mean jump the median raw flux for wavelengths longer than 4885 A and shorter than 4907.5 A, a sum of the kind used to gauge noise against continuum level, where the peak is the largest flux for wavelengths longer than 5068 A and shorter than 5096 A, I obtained 8.81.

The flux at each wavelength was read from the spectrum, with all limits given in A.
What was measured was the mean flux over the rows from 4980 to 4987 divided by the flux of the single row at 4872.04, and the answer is 0.97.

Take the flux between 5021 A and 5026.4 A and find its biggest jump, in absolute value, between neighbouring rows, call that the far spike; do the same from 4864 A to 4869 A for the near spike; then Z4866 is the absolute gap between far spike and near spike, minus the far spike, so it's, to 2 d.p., 0.30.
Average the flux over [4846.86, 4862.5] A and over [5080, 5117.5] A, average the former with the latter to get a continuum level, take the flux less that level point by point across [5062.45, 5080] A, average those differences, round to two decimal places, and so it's 0.28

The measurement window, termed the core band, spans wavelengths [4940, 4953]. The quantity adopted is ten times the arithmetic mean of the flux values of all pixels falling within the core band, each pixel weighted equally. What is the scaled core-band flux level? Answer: 86.7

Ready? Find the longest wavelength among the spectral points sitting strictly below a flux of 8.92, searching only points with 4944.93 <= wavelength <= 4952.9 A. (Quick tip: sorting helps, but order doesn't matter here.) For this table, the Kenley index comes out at 4952.34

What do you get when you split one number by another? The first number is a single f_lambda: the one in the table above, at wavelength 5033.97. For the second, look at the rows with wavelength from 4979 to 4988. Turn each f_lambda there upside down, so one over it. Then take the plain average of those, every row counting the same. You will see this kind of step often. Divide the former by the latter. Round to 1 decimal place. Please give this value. 74.3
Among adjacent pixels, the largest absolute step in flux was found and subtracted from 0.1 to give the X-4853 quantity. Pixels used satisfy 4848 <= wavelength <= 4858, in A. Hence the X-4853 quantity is -0.28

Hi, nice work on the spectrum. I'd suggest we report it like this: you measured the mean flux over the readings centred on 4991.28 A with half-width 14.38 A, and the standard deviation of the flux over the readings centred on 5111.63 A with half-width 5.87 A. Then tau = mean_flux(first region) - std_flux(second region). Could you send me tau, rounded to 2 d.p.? 8.63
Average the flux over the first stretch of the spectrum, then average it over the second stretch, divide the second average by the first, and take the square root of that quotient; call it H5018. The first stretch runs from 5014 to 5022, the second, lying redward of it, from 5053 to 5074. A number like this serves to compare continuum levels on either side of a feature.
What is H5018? 1.02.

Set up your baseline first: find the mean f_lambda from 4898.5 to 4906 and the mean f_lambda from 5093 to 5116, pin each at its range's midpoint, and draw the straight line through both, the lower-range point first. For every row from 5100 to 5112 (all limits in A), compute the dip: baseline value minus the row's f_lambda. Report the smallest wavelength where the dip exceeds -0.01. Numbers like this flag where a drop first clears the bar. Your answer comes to 5100.47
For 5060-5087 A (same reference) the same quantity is 5078.21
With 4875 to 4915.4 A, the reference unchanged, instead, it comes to 4875.40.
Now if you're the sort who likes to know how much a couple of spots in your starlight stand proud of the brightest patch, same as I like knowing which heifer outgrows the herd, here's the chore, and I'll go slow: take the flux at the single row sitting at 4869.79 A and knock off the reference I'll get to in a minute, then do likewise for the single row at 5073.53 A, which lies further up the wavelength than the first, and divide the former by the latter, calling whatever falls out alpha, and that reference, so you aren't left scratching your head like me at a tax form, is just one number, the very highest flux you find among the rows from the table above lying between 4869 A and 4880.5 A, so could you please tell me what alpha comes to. 2.2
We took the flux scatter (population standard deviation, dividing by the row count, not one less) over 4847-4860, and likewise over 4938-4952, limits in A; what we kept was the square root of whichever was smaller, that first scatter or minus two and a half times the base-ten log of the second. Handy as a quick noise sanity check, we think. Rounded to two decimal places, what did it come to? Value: 0.79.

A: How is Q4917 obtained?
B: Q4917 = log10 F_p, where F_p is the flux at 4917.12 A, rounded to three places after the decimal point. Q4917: 0.948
